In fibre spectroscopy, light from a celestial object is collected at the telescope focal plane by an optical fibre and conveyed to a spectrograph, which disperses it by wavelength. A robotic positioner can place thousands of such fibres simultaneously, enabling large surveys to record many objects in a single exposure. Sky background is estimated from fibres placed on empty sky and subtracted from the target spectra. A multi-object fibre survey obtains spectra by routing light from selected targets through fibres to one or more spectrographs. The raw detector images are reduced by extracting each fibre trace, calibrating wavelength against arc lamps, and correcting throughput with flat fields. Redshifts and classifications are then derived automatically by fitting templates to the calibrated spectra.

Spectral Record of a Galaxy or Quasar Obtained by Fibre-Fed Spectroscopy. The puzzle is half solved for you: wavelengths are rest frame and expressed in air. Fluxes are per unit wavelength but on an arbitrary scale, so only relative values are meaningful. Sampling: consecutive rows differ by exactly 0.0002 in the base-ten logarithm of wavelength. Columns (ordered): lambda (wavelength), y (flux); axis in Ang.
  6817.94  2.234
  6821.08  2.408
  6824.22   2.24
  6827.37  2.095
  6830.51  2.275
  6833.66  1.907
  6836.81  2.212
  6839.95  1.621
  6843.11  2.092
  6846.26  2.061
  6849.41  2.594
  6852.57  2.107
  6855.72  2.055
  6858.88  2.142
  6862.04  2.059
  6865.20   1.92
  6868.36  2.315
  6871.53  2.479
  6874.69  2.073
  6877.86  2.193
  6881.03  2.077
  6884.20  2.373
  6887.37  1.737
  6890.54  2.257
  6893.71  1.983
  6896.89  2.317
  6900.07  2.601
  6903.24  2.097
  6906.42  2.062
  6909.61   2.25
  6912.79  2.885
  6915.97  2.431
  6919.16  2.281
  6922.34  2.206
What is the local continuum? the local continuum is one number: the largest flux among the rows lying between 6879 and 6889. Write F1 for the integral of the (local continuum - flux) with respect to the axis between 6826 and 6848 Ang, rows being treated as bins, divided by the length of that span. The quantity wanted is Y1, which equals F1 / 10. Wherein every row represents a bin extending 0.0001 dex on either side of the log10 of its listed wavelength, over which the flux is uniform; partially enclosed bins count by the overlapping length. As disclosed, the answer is 0.0332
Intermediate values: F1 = 0.332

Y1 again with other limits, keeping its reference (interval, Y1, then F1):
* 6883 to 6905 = 0.0182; 0.182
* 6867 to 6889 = 0.0196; 0.196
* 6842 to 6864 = 0.0217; 0.217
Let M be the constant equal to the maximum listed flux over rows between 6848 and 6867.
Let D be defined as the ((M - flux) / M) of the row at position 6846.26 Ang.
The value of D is 0.21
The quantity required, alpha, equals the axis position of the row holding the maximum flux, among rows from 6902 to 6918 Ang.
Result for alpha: 6912.79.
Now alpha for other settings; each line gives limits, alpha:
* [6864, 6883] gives 6871.53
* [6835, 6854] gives 6849.41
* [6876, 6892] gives 6884.20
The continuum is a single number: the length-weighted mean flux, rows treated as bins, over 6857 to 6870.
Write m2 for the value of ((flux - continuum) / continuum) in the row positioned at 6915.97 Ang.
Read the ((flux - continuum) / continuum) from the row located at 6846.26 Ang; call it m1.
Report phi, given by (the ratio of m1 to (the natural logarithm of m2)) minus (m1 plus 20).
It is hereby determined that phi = -20.0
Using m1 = -0.022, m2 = 0.15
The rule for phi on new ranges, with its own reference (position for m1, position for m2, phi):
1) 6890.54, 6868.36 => -20.1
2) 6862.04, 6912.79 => -20.0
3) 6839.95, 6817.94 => -19.7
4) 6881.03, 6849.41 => -20.0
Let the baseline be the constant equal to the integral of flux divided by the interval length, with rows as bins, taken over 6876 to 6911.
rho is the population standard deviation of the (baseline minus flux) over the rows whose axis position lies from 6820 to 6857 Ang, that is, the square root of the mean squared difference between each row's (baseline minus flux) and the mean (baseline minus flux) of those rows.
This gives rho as 0.23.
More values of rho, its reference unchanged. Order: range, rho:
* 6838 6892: 0.23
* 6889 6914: 0.28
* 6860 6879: 0.18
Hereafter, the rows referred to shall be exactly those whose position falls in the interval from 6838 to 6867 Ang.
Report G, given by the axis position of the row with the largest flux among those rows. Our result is 6849.41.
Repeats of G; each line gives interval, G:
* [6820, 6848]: 6821.08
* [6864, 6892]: 6871.53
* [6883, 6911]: 6900.07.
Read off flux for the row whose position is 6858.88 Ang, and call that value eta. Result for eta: 2.142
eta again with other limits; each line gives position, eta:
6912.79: 2.885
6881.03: 2.077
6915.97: 2.431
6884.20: 2.373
